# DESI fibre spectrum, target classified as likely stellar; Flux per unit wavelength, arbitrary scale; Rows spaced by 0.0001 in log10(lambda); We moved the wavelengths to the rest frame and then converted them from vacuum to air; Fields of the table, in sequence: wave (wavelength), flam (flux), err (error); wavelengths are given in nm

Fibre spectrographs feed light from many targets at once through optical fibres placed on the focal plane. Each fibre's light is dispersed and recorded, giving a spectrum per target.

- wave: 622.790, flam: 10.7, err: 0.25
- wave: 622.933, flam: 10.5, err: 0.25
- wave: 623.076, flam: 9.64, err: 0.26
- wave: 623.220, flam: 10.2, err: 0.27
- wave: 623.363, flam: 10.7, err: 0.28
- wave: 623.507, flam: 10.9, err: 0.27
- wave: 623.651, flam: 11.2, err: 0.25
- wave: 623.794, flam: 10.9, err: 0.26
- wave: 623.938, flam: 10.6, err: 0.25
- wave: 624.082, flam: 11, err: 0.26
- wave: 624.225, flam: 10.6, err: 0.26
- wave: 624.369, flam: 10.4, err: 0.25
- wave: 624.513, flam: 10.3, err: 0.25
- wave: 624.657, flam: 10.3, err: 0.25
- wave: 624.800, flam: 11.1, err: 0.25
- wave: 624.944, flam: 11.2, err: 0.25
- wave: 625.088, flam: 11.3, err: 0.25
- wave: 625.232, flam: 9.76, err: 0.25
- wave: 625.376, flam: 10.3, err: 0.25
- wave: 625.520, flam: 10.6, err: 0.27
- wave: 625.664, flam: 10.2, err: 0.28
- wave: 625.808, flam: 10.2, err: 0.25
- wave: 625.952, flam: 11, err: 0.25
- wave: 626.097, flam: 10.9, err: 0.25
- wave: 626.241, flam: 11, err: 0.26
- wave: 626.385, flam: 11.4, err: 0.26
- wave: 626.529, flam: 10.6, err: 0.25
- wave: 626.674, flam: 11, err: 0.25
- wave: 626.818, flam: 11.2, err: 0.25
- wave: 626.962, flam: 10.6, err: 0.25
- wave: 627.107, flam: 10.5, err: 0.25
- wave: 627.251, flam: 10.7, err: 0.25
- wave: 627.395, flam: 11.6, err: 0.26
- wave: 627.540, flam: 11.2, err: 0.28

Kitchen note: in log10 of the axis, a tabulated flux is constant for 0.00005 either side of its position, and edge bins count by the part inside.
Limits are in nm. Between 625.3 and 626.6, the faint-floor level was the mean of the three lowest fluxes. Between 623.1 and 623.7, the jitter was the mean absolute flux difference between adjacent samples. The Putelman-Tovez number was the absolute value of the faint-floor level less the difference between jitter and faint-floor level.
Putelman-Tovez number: 20.1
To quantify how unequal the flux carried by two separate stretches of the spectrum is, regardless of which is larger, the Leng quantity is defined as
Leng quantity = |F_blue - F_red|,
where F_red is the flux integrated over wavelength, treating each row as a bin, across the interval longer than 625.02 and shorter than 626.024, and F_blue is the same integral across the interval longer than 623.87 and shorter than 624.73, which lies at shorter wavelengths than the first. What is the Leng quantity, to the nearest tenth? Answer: 1.5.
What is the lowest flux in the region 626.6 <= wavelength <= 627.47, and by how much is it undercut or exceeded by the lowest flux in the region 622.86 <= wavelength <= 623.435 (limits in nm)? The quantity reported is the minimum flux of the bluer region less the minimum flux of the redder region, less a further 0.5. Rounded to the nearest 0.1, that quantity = -1.4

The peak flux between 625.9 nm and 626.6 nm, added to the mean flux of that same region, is 22.4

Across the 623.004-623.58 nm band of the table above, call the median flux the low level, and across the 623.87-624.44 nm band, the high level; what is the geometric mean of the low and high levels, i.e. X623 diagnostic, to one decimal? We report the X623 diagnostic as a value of 10.5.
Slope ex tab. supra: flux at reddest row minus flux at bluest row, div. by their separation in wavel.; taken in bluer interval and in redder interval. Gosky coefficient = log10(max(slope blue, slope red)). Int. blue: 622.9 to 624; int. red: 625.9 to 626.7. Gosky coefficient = -1.0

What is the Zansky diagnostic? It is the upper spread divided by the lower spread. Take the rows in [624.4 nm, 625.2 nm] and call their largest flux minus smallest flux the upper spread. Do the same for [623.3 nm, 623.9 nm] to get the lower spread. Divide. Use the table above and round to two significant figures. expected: 2.0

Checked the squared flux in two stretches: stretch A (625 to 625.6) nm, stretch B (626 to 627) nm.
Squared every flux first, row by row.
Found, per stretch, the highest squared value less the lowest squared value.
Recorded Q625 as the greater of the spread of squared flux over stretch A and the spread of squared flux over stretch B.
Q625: 32.4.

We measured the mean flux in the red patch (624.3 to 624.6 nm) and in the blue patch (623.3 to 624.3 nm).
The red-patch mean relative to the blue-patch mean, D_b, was 0.95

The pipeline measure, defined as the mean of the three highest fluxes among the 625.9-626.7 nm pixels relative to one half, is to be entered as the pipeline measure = 22.3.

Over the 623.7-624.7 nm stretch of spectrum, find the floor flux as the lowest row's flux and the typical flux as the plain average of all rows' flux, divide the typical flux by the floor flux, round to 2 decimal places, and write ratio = 1.03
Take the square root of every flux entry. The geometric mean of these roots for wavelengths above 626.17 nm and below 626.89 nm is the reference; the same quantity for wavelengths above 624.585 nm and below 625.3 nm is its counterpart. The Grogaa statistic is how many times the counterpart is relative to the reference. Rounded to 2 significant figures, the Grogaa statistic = 0.99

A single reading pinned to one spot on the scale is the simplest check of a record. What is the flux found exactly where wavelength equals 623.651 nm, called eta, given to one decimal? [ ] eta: 11.2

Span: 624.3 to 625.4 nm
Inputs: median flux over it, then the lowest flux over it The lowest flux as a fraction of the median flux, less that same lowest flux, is -8.82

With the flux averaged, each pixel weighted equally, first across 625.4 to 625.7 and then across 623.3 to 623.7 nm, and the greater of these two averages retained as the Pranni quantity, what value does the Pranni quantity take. 10.9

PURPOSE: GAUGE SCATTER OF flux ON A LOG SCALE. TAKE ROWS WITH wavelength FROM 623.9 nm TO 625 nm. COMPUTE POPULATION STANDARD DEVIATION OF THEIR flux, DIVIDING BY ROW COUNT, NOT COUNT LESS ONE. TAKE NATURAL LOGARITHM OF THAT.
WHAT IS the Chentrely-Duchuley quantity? -1.08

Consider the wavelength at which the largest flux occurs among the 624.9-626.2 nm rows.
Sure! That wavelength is 625.088 nm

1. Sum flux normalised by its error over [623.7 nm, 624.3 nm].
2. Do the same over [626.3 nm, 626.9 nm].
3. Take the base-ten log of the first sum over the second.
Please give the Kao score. -0.019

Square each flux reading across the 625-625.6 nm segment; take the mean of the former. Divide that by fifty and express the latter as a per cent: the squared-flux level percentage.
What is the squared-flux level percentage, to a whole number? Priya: 221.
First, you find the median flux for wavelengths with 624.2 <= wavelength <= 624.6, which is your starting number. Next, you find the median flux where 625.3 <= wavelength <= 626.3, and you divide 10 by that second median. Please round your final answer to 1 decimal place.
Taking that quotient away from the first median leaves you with 9.5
